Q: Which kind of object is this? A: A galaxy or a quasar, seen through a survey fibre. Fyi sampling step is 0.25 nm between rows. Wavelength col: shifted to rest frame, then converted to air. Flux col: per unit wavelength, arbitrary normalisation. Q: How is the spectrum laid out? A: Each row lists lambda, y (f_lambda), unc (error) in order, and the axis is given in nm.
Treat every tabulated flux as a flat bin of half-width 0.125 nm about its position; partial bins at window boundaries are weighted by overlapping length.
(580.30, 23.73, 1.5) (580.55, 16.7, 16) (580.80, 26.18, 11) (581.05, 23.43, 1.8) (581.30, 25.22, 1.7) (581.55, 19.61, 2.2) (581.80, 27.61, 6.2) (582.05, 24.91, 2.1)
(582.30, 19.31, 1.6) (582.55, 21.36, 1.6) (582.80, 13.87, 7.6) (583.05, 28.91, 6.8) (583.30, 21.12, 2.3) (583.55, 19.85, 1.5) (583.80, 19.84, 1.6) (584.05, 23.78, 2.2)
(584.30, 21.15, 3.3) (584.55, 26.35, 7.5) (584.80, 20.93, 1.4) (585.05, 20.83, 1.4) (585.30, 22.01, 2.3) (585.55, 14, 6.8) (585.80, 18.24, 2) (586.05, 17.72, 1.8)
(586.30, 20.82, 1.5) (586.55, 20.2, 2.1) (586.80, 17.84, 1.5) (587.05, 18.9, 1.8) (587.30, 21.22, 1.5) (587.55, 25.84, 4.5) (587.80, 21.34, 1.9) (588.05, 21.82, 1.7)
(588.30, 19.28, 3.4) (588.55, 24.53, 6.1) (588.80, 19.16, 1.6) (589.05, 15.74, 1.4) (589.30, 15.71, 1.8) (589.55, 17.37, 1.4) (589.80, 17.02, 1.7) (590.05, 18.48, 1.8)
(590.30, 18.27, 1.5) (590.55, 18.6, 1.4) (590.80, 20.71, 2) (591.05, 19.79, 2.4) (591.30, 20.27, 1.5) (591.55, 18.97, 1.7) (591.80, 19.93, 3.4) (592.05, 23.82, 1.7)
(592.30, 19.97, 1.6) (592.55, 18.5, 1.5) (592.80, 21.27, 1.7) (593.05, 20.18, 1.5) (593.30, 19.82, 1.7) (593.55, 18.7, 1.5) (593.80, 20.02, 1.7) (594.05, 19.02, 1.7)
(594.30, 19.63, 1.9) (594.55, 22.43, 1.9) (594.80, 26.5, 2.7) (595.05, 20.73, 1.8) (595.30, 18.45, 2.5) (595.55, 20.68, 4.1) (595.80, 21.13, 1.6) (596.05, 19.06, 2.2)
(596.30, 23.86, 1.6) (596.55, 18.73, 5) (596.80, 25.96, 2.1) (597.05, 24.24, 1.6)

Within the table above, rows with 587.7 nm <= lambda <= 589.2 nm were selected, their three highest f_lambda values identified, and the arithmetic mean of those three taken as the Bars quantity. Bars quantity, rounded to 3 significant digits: 22.6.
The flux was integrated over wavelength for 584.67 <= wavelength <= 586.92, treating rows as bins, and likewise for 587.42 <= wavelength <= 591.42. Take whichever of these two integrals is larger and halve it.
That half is 39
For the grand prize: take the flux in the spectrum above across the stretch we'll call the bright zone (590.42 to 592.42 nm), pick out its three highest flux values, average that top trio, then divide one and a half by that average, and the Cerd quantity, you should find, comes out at 0.069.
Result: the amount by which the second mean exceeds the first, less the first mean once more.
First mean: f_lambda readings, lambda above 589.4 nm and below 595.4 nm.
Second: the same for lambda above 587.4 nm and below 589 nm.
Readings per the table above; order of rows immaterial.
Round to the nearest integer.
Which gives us -18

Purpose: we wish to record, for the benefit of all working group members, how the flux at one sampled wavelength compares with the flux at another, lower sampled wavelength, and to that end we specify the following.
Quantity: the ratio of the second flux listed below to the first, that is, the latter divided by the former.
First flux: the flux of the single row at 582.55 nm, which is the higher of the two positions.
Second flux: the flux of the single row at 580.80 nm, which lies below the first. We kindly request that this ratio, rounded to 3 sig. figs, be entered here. 1.23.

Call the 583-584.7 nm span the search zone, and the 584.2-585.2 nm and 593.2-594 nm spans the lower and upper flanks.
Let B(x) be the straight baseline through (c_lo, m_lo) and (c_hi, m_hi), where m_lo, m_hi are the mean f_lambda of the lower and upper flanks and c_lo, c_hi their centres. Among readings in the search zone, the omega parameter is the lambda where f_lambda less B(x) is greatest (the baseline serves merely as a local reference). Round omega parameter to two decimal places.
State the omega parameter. 583.05 nm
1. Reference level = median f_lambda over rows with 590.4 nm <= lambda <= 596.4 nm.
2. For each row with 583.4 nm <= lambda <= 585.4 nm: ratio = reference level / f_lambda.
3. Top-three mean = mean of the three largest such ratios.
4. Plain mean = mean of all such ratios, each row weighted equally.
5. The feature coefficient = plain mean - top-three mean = -0.07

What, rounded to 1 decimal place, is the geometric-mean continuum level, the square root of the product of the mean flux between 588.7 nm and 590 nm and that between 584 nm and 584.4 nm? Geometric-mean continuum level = 19.5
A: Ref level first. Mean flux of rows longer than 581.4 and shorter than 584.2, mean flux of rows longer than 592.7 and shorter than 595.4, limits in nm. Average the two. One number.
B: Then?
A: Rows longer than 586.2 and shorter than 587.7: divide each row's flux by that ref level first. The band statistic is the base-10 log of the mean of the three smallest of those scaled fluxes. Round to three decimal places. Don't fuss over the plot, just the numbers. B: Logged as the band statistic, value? -0.049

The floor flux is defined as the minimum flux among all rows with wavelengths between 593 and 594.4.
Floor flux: 18.7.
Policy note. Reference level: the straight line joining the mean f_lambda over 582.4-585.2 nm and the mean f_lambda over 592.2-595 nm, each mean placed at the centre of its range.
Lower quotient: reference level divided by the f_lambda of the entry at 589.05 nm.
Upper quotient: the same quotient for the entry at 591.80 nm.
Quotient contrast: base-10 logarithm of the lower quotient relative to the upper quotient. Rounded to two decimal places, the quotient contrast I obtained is 0.11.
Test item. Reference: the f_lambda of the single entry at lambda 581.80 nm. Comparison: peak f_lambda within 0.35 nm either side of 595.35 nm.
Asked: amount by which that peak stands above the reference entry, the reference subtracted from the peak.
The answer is -6.9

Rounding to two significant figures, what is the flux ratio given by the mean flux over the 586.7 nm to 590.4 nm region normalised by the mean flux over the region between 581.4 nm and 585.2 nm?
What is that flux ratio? 0.89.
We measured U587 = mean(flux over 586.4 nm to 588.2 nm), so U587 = 21.0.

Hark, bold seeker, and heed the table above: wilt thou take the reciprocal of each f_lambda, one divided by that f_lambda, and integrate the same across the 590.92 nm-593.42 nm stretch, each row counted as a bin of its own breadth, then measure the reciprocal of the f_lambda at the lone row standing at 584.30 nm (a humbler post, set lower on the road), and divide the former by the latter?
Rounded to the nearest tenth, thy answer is 2.6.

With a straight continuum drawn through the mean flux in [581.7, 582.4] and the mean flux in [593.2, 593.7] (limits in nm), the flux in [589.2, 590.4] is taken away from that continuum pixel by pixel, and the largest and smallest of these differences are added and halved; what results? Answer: 3.7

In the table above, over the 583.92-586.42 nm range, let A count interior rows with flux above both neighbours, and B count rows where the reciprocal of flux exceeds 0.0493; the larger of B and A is 3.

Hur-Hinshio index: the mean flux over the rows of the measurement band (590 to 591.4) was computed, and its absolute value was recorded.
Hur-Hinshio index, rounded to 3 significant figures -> 19.4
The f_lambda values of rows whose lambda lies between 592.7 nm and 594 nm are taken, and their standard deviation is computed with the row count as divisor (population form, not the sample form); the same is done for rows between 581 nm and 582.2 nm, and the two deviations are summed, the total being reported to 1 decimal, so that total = 3.5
